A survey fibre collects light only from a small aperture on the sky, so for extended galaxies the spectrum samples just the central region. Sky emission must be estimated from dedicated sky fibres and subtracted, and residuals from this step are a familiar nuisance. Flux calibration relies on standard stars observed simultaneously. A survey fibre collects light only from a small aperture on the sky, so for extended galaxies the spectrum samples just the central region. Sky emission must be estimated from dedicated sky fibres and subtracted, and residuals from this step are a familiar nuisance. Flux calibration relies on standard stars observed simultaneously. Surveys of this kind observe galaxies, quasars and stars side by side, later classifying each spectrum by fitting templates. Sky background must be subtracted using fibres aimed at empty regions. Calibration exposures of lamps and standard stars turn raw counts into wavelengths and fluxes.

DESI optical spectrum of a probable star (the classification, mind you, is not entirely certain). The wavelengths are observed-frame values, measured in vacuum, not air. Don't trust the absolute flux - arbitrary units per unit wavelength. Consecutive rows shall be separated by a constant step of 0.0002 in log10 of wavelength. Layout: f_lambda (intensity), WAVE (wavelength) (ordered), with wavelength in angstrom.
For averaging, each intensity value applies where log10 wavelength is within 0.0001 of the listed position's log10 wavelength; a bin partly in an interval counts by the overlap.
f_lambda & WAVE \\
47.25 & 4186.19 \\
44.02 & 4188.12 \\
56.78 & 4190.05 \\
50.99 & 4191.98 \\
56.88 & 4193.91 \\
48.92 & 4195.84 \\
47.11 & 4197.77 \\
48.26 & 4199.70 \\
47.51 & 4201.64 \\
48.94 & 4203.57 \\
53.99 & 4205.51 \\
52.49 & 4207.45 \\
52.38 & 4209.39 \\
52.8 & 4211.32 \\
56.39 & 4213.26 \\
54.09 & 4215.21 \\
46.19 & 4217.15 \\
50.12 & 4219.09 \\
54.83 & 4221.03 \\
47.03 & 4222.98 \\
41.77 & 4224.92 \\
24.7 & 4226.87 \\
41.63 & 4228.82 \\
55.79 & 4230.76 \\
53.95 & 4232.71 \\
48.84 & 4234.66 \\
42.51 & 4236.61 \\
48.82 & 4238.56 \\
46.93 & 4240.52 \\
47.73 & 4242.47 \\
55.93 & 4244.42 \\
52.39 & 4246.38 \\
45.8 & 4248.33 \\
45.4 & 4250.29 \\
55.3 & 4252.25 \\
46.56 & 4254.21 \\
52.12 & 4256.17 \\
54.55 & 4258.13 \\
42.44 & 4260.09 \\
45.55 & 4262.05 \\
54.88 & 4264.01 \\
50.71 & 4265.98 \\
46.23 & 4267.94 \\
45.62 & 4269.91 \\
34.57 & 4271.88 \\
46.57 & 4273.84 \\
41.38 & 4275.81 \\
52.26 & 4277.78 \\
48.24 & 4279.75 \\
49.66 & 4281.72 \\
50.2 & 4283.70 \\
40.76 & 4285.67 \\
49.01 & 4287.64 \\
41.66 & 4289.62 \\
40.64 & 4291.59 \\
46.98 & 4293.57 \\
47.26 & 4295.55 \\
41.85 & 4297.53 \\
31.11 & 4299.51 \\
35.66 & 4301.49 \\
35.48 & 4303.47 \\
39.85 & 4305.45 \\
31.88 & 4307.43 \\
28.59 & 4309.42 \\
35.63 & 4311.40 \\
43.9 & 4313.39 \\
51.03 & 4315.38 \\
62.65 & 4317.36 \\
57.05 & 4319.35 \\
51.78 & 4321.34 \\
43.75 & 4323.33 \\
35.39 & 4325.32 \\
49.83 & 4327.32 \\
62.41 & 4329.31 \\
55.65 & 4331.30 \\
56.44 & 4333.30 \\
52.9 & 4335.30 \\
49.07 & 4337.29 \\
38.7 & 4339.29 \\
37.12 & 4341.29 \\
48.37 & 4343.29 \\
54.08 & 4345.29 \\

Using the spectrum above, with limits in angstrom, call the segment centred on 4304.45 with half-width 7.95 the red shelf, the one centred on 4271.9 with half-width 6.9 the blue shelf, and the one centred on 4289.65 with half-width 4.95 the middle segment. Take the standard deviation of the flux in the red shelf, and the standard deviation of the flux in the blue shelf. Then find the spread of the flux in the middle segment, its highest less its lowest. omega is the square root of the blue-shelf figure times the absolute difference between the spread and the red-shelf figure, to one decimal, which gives 4.8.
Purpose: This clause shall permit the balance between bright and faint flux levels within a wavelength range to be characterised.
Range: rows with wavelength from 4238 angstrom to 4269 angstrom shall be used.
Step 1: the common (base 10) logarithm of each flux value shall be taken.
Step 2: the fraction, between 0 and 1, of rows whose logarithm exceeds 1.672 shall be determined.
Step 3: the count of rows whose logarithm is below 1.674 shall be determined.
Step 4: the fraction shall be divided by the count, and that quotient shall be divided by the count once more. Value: 0.011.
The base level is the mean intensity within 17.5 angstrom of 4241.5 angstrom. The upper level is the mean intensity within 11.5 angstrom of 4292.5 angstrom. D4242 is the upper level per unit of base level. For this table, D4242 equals 0.89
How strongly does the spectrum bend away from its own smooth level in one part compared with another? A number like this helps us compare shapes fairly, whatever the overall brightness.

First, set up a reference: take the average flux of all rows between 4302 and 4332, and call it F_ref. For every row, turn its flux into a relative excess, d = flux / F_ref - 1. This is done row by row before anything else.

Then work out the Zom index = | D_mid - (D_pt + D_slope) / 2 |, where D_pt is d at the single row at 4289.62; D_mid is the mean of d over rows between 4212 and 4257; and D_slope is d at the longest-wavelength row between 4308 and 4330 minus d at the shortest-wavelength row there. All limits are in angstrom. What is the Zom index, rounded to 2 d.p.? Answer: 0.26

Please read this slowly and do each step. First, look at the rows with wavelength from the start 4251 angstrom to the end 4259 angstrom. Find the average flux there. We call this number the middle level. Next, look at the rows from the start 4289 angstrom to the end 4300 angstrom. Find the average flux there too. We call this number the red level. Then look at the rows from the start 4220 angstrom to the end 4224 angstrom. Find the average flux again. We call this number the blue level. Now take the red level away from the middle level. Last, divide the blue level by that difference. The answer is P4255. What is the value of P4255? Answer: 5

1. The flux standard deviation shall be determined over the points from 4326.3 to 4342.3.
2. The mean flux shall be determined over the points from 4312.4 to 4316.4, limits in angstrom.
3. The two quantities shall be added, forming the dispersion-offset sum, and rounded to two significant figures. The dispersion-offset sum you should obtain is 56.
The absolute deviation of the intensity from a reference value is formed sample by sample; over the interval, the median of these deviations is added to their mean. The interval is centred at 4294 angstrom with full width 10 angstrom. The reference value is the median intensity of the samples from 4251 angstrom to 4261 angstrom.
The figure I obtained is 19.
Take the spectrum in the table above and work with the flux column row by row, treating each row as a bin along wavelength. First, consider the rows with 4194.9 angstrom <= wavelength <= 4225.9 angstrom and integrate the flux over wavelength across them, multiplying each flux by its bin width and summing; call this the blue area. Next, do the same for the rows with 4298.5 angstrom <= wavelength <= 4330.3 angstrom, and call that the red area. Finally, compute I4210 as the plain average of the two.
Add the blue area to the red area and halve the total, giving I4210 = 1470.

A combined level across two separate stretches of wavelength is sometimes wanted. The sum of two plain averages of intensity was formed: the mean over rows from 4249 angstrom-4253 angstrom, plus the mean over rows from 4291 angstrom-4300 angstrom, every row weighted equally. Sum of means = 92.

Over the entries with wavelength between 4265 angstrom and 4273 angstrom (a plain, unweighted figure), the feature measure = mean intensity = 44.3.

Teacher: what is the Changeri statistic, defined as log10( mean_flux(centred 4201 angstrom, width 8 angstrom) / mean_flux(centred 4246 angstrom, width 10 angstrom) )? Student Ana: -0.01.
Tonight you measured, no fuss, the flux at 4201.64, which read 47.51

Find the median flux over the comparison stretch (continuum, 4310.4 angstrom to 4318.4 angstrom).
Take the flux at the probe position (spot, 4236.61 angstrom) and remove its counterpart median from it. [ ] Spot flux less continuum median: -5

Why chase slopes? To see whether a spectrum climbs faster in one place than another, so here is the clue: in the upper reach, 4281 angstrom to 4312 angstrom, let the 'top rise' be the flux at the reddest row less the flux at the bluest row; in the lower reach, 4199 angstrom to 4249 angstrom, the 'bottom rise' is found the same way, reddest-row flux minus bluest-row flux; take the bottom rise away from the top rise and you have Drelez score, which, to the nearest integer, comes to -12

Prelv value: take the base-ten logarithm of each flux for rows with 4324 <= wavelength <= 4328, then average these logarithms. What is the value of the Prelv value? 1.62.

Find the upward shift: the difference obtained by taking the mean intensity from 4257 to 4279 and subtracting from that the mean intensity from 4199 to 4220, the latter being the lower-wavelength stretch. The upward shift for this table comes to -4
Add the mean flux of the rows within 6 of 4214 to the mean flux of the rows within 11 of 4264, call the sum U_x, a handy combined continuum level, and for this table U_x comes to 99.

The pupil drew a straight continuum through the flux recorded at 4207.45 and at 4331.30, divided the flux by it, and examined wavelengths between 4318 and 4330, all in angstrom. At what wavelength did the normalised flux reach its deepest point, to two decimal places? 4325.32 angstrom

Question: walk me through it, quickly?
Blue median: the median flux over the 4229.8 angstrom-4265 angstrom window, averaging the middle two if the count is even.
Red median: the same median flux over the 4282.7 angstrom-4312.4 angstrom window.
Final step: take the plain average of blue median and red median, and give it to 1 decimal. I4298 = 44.7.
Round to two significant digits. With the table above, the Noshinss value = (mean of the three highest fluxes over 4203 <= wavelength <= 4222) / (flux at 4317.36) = 0.88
